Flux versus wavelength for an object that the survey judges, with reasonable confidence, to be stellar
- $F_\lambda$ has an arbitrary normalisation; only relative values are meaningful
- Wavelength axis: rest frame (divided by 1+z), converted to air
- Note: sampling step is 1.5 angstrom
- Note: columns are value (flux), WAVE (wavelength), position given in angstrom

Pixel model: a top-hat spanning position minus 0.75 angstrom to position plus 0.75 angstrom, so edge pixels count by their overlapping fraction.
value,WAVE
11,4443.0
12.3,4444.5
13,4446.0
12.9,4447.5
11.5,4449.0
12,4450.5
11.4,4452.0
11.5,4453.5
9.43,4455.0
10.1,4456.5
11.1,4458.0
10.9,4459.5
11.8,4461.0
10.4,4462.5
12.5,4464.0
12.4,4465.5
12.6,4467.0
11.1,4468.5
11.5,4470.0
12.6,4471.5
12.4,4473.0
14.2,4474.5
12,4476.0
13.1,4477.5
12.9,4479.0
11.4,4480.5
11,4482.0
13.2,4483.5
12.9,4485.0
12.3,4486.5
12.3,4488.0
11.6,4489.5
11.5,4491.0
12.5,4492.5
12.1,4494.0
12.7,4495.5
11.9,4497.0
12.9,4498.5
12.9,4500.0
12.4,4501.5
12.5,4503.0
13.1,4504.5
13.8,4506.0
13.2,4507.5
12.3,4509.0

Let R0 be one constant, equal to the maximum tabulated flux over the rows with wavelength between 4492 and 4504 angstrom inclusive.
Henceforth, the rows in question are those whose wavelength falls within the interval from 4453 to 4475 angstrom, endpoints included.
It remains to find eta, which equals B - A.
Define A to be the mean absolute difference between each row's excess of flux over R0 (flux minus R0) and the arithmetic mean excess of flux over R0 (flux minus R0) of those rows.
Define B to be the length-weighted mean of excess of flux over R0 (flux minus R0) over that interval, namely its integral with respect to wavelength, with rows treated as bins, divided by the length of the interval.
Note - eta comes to -2.2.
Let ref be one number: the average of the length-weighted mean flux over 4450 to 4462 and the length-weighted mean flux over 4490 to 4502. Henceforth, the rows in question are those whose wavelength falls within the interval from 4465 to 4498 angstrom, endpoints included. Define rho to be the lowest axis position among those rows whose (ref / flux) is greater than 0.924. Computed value 4465.5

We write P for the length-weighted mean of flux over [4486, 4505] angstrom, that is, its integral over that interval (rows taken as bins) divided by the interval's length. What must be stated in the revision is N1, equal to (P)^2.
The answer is 153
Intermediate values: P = 12.4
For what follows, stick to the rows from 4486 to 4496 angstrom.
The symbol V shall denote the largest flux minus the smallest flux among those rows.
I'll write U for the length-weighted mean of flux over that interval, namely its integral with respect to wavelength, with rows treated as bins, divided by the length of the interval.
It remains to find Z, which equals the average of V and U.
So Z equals 6.66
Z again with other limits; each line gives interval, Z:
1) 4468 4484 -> 7.76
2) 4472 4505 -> 7.82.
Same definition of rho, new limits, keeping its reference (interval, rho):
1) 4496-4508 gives 4497.0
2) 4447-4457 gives 4449.0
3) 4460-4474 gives 4461.0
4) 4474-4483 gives 4476.0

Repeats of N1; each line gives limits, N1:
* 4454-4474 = 132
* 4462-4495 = 149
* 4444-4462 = 132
